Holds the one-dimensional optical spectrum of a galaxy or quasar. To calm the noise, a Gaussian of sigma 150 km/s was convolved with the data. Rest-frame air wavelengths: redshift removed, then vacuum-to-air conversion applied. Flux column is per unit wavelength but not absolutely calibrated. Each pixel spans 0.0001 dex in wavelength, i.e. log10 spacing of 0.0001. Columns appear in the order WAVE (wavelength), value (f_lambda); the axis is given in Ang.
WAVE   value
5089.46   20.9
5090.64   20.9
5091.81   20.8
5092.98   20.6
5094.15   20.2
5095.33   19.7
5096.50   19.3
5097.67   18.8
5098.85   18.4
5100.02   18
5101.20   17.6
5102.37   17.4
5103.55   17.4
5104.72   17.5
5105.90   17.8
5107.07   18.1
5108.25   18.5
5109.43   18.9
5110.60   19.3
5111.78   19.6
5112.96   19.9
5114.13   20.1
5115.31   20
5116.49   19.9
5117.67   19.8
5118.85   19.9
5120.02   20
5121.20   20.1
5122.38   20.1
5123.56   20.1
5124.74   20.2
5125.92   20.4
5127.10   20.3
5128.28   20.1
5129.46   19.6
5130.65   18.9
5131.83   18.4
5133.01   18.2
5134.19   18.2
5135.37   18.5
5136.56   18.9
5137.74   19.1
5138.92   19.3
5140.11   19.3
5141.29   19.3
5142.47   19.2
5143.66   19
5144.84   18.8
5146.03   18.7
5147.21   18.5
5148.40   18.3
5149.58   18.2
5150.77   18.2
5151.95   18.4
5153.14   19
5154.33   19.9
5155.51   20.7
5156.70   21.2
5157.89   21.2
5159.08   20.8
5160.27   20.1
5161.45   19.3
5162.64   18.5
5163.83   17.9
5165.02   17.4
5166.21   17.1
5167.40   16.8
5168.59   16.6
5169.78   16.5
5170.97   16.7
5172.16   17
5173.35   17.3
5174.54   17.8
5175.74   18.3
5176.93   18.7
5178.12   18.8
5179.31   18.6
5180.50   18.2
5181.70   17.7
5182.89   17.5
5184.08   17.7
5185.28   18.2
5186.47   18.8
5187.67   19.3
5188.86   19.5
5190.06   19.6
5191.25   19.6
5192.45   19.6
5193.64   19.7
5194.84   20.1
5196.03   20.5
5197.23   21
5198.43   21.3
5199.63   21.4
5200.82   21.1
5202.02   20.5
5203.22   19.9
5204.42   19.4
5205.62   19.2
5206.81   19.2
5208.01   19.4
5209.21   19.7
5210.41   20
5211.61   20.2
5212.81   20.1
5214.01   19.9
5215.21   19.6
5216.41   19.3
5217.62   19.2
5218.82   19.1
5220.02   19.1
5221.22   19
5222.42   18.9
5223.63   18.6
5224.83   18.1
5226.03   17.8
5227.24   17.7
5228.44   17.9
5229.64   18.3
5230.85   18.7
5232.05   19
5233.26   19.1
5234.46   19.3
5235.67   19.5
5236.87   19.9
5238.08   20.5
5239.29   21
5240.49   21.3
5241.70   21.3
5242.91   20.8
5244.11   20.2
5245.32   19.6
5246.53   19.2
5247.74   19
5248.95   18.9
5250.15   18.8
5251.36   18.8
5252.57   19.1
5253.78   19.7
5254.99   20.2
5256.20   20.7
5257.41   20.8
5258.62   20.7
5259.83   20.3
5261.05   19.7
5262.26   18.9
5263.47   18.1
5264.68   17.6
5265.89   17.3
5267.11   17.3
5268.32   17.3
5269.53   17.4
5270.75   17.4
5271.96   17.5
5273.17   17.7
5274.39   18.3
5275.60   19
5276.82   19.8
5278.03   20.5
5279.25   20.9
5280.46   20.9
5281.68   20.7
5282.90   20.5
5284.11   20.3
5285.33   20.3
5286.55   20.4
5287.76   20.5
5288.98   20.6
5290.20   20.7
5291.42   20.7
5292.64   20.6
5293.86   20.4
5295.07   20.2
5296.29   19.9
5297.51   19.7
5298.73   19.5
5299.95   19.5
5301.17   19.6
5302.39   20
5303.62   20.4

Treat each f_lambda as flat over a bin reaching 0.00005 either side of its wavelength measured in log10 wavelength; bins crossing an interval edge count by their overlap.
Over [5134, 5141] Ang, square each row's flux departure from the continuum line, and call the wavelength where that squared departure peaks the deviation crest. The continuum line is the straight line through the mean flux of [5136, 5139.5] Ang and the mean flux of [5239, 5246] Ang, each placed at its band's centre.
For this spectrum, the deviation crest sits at 5134.19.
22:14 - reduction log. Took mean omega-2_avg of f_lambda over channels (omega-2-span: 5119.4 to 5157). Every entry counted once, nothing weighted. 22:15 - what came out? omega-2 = 19.3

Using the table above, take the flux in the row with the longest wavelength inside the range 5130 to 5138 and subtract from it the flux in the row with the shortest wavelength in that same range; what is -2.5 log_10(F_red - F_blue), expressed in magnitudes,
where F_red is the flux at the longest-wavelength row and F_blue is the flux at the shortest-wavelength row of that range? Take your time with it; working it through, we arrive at 1.7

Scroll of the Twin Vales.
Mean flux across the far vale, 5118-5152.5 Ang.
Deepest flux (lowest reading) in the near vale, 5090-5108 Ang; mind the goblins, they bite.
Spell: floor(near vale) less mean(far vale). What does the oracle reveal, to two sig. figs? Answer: -1.8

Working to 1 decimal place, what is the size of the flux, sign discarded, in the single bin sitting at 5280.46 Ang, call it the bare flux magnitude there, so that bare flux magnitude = 20.9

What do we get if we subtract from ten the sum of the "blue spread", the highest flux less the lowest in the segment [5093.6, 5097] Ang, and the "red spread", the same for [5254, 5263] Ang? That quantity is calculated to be 7.2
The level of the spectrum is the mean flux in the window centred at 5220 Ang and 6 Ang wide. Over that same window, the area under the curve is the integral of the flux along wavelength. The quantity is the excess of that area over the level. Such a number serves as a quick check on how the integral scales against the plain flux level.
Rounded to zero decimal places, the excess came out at 95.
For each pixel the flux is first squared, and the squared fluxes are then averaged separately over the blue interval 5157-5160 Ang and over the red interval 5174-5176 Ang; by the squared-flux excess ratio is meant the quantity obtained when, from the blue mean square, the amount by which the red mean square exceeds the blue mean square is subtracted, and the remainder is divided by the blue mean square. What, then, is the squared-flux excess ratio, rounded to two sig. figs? 1.3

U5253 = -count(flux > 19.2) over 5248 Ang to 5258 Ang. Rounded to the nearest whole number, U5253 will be -4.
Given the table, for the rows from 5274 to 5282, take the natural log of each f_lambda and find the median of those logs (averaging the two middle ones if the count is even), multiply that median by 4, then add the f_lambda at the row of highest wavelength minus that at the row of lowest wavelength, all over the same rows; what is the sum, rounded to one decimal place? 14.5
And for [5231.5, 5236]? 12.3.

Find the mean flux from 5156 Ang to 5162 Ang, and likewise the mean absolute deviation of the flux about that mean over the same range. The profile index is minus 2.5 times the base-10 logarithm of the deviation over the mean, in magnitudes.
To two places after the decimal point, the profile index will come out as 3.74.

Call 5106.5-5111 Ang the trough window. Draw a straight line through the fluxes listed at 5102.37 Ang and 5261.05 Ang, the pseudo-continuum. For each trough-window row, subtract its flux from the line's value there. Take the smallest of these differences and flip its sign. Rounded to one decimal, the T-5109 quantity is 1.8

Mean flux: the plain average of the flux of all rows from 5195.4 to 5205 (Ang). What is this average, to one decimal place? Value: 20.6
